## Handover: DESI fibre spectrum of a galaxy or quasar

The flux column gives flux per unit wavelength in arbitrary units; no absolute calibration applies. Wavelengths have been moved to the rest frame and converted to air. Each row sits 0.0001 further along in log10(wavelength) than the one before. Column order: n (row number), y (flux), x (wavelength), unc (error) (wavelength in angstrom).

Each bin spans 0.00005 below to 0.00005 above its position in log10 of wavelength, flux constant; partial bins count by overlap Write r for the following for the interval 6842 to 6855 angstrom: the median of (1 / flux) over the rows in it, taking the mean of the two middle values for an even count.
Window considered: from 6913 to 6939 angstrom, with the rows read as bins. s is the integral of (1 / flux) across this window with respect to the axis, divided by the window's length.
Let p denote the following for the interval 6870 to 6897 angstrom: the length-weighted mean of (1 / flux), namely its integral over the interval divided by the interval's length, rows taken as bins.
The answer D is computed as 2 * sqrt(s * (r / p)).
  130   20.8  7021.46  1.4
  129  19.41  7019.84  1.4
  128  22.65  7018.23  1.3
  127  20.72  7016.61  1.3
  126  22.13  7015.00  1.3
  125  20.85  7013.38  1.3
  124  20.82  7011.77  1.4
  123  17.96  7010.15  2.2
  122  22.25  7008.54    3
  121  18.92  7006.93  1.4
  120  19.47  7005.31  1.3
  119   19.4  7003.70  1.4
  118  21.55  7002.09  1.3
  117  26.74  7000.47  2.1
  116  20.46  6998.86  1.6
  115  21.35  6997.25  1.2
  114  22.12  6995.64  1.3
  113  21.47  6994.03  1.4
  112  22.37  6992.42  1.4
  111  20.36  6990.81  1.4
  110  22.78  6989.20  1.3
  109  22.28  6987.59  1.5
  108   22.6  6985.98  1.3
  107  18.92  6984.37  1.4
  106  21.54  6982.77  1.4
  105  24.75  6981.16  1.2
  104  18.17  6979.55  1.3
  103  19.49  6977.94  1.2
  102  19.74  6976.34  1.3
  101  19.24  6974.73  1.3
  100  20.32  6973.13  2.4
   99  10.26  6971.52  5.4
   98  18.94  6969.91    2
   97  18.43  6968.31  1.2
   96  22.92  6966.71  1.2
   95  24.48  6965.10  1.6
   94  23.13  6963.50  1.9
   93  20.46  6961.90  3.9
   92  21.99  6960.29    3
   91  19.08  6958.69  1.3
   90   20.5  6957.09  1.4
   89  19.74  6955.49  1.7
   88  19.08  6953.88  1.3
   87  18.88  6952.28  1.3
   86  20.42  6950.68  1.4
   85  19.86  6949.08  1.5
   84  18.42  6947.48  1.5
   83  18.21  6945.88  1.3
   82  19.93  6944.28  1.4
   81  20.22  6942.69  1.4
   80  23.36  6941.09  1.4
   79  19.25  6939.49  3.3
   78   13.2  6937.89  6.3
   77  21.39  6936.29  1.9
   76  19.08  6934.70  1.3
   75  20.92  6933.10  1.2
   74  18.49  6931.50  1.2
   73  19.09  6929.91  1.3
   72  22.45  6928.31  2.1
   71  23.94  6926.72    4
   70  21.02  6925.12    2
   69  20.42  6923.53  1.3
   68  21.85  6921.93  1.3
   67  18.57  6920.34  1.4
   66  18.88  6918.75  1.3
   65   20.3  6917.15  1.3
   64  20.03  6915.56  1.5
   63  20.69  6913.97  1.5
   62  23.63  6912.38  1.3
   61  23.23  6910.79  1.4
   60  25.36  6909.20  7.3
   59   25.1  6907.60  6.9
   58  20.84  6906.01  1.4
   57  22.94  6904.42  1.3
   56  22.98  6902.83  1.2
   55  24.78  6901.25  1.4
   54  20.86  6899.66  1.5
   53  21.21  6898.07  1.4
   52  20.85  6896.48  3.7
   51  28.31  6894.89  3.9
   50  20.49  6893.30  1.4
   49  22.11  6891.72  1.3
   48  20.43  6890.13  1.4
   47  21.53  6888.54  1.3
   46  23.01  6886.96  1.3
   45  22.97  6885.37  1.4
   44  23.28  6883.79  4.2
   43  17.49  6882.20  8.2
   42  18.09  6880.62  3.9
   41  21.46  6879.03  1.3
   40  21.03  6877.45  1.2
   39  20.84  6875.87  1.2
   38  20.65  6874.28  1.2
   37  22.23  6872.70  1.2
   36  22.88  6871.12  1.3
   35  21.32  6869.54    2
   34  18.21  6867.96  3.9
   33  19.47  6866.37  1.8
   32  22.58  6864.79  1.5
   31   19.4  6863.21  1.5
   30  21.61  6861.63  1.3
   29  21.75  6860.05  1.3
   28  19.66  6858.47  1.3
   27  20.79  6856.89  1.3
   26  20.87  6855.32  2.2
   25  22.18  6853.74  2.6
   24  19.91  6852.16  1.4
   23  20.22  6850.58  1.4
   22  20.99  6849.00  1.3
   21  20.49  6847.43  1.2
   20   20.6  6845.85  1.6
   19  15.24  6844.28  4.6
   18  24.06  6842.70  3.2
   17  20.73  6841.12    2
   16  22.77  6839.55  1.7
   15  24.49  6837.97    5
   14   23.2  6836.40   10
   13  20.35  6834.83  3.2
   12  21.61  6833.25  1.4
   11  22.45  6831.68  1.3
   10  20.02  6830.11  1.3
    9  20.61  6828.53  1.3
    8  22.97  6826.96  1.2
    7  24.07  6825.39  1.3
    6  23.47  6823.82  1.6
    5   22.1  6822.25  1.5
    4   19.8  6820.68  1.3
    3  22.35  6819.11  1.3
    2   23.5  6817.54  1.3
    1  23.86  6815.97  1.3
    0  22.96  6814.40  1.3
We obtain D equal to 0.460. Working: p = 0.0467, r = 0.0487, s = 0.0507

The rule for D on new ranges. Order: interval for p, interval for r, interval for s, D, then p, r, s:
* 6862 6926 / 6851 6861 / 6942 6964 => 0.454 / 0.0469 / 0.0480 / 0.0503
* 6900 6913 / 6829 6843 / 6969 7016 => 0.456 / 0.0427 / 0.0445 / 0.0498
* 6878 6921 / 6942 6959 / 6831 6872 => 0.458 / 0.0463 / 0.0507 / 0.0479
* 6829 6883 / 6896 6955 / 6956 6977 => 0.457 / 0.0483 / 0.0483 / 0.0523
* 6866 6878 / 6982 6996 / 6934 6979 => 0.443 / 0.0481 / 0.0452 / 0.0523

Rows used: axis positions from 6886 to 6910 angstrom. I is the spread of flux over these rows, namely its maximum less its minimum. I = 7.9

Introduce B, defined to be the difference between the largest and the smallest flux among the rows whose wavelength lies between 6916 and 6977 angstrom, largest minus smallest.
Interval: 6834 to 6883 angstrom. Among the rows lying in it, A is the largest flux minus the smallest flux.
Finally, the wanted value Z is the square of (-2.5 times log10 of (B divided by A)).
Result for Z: 0.22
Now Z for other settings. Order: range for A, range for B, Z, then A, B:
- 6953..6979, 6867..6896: 0.09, 14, 11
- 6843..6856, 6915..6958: 0.22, 7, 11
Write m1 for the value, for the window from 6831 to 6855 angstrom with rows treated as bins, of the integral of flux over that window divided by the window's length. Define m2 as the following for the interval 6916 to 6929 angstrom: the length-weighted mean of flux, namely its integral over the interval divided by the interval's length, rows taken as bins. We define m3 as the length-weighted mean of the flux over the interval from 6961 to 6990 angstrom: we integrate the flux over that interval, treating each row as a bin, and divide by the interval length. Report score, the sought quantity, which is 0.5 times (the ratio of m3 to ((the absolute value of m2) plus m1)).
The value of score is 0.243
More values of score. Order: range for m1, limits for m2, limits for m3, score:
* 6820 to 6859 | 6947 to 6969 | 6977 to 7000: 0.255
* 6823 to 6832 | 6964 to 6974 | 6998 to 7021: 0.252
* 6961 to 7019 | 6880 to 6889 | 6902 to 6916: 0.272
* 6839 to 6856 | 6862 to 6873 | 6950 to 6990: 0.245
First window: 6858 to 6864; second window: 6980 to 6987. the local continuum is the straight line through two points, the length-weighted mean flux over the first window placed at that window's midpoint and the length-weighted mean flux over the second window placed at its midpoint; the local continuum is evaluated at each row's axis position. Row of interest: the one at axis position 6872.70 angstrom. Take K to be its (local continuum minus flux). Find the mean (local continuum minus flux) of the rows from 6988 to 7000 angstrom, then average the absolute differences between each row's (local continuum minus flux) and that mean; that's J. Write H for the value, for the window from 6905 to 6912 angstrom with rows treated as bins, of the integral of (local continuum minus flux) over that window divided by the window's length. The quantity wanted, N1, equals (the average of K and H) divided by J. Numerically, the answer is -2.6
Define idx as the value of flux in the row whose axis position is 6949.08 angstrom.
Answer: 19.86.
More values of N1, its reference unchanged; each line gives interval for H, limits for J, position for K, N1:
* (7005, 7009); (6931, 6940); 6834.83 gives 0.5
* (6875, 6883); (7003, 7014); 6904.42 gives -0.4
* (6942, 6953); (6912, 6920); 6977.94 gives 1.8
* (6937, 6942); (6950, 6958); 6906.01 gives 2.5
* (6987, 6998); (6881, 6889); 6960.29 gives -0.1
